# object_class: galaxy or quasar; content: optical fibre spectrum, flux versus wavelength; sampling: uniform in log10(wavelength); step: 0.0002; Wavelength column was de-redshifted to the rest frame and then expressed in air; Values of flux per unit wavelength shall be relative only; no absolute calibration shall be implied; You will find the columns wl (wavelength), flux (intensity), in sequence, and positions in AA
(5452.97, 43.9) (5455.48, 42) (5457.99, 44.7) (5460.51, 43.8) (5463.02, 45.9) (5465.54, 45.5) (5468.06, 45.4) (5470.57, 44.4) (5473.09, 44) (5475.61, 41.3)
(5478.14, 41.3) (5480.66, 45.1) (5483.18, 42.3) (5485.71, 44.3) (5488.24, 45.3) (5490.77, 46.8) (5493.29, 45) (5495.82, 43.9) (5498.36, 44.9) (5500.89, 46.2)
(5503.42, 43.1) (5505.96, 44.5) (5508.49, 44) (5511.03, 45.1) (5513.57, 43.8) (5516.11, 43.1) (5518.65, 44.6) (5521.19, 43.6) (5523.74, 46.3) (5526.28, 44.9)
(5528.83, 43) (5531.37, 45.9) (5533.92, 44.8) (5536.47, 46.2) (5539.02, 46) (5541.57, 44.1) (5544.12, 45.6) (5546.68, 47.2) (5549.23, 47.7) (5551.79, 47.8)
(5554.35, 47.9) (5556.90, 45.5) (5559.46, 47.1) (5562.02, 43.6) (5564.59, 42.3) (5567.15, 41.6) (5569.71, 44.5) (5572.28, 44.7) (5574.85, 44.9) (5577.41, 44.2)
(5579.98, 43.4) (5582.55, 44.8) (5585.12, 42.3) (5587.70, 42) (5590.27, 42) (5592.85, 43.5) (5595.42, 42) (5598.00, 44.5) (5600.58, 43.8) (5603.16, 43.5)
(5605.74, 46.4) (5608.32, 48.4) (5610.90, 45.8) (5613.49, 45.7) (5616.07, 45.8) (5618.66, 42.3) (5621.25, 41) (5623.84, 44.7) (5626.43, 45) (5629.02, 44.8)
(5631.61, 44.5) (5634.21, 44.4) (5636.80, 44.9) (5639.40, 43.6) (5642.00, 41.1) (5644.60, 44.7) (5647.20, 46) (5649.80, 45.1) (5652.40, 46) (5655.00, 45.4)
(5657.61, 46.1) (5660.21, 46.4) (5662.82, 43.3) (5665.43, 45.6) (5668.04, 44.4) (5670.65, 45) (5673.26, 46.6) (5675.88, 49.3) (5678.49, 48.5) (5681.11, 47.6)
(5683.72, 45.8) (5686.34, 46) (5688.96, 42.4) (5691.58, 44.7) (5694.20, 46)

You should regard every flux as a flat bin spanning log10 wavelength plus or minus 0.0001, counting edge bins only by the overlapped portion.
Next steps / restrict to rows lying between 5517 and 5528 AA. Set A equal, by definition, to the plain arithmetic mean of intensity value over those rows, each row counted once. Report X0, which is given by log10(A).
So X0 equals 1.65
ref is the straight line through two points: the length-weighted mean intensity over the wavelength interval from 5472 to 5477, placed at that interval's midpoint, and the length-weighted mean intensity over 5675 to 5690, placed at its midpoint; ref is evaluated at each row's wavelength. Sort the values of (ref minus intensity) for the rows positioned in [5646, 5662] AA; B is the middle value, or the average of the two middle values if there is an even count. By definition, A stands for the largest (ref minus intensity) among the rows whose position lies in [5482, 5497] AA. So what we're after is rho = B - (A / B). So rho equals -20.6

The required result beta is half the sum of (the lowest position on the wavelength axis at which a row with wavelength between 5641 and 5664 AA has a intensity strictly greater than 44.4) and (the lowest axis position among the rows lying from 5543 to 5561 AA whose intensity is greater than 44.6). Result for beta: 5594.4 AA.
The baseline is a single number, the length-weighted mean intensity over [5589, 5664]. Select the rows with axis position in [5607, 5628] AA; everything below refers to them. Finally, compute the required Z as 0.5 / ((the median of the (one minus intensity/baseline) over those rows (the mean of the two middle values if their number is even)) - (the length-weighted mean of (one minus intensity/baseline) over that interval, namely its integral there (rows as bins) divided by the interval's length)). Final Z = -43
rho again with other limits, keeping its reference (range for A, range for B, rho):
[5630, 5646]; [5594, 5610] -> -4.9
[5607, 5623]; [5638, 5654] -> -3.3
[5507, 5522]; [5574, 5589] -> 0.5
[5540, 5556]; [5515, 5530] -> -1.1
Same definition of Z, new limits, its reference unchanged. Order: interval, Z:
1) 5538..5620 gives 207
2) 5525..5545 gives -113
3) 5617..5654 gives -43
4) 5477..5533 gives -170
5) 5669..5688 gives 93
